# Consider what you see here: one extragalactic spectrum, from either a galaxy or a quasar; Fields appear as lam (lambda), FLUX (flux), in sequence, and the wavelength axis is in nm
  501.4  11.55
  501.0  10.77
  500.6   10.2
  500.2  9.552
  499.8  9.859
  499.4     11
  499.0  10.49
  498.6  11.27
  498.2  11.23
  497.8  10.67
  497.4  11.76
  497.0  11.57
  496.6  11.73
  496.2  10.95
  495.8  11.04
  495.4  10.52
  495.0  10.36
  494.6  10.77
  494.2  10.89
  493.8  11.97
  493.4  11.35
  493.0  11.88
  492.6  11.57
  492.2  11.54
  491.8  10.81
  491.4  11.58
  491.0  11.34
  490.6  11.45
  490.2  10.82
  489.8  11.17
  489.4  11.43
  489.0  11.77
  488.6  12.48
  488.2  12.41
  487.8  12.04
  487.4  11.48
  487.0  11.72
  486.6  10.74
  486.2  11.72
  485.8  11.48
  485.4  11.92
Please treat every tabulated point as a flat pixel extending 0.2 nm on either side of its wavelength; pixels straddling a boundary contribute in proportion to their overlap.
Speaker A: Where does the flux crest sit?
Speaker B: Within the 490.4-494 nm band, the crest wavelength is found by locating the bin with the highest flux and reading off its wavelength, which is 493.8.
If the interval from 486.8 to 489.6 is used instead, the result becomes 488.6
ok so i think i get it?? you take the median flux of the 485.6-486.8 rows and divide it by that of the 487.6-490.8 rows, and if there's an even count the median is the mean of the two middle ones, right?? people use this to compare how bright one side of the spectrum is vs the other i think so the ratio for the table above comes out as 0.989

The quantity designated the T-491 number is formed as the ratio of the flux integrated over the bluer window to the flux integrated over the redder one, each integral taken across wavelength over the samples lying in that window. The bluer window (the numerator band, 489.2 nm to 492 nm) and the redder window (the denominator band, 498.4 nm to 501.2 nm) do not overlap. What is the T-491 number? 1.07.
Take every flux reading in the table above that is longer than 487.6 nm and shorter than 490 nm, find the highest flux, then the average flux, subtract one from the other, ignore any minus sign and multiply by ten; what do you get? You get 6.0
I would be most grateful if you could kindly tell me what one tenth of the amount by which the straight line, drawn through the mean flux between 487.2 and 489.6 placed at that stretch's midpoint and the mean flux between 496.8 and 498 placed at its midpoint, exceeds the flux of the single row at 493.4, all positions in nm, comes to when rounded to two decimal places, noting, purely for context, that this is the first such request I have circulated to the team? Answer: 0.03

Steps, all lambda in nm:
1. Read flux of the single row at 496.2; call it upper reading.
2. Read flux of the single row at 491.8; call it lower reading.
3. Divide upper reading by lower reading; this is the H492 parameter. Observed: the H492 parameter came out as 1.01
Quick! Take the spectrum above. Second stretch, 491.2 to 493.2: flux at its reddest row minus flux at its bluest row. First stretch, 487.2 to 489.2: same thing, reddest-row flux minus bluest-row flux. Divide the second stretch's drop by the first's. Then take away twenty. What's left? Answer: -19.0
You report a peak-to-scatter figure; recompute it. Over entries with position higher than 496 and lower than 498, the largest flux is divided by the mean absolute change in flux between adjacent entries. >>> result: 21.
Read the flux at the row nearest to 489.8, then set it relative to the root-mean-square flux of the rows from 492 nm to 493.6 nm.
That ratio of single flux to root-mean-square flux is 0.96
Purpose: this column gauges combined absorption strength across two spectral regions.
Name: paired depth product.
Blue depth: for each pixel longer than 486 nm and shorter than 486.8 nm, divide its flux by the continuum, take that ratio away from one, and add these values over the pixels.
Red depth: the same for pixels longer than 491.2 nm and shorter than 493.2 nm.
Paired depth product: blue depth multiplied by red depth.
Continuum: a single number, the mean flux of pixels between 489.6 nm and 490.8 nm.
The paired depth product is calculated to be 0.002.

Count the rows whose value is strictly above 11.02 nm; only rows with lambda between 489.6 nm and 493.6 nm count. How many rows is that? 8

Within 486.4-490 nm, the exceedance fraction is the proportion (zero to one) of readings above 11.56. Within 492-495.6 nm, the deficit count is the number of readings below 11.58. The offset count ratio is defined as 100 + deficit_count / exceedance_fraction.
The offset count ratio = 113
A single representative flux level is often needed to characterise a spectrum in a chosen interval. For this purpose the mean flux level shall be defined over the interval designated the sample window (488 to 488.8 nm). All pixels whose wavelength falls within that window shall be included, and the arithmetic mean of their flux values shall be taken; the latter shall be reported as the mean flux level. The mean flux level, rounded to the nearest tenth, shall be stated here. 12.4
